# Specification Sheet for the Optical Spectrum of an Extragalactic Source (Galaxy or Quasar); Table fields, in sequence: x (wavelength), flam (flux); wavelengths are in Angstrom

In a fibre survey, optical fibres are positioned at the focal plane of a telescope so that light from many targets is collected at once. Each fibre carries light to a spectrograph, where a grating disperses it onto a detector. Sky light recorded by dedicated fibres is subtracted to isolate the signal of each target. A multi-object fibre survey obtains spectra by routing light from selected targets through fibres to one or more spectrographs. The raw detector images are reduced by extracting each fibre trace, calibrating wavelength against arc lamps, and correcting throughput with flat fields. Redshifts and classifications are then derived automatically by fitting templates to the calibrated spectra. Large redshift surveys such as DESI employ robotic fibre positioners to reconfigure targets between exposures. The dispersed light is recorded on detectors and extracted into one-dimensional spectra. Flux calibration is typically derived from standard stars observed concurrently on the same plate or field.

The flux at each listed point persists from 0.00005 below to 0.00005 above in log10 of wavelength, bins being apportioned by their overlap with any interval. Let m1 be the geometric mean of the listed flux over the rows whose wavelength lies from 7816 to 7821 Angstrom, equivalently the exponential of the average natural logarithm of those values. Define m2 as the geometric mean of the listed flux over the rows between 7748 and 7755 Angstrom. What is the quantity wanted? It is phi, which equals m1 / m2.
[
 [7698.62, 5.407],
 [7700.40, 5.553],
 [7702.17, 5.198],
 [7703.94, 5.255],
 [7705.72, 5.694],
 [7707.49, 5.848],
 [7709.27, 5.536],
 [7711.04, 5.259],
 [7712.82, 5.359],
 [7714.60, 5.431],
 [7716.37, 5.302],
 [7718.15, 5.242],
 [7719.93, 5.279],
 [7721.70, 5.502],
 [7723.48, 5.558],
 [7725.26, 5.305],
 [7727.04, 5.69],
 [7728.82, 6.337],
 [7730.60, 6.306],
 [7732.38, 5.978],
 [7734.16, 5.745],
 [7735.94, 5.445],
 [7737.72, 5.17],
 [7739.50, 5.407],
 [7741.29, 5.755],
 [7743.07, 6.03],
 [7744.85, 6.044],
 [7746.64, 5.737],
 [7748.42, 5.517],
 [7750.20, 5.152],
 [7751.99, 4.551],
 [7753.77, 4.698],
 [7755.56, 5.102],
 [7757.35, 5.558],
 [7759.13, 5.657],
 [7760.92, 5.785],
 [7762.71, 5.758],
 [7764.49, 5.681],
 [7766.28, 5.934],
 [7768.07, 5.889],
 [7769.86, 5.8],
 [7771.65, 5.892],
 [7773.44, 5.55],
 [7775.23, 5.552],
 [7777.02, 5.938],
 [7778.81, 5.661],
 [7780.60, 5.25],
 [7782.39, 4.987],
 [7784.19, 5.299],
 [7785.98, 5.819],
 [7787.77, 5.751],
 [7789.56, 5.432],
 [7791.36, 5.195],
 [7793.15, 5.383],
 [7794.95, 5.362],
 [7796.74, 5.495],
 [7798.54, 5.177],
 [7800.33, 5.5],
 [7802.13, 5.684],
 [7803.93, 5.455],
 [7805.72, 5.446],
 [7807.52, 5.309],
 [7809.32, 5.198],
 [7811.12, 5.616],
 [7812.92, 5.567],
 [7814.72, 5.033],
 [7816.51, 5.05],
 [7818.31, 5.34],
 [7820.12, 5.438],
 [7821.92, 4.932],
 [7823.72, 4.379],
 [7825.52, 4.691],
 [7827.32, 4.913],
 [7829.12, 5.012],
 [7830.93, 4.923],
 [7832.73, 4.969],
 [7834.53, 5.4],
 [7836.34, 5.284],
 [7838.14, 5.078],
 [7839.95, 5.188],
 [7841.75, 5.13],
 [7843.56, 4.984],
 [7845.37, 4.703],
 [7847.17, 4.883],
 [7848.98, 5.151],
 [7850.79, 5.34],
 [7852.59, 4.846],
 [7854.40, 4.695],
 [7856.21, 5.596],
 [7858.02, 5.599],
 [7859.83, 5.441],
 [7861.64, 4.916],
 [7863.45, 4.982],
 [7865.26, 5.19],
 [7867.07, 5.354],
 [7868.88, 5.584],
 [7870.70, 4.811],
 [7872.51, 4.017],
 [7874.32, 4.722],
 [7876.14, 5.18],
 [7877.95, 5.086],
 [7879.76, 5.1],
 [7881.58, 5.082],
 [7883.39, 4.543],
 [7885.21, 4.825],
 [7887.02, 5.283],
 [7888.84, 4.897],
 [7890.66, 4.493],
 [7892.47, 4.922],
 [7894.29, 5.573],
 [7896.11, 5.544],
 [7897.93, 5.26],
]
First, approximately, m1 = 5.3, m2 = 5.0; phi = 1.06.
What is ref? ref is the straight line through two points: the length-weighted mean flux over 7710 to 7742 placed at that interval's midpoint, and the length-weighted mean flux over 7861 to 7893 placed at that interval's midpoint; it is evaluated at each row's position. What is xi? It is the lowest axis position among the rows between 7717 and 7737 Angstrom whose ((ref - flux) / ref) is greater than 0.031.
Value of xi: 7718.15 Angstrom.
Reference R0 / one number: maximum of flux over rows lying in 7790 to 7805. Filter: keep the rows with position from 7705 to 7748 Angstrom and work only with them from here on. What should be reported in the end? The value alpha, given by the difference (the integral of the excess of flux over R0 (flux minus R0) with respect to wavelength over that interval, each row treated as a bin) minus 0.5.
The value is -3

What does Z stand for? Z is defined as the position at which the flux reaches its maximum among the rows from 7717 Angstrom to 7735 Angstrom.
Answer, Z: 7728.82 Angstrom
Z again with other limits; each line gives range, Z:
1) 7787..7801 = 7787.77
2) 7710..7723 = 7721.70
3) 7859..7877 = 7868.88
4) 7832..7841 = 7834.53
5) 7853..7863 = 7858.02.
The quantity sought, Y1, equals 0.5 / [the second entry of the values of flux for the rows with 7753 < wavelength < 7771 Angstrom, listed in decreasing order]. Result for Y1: 0.085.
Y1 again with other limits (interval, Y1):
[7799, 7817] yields 0.089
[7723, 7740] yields 0.079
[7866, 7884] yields 0.093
